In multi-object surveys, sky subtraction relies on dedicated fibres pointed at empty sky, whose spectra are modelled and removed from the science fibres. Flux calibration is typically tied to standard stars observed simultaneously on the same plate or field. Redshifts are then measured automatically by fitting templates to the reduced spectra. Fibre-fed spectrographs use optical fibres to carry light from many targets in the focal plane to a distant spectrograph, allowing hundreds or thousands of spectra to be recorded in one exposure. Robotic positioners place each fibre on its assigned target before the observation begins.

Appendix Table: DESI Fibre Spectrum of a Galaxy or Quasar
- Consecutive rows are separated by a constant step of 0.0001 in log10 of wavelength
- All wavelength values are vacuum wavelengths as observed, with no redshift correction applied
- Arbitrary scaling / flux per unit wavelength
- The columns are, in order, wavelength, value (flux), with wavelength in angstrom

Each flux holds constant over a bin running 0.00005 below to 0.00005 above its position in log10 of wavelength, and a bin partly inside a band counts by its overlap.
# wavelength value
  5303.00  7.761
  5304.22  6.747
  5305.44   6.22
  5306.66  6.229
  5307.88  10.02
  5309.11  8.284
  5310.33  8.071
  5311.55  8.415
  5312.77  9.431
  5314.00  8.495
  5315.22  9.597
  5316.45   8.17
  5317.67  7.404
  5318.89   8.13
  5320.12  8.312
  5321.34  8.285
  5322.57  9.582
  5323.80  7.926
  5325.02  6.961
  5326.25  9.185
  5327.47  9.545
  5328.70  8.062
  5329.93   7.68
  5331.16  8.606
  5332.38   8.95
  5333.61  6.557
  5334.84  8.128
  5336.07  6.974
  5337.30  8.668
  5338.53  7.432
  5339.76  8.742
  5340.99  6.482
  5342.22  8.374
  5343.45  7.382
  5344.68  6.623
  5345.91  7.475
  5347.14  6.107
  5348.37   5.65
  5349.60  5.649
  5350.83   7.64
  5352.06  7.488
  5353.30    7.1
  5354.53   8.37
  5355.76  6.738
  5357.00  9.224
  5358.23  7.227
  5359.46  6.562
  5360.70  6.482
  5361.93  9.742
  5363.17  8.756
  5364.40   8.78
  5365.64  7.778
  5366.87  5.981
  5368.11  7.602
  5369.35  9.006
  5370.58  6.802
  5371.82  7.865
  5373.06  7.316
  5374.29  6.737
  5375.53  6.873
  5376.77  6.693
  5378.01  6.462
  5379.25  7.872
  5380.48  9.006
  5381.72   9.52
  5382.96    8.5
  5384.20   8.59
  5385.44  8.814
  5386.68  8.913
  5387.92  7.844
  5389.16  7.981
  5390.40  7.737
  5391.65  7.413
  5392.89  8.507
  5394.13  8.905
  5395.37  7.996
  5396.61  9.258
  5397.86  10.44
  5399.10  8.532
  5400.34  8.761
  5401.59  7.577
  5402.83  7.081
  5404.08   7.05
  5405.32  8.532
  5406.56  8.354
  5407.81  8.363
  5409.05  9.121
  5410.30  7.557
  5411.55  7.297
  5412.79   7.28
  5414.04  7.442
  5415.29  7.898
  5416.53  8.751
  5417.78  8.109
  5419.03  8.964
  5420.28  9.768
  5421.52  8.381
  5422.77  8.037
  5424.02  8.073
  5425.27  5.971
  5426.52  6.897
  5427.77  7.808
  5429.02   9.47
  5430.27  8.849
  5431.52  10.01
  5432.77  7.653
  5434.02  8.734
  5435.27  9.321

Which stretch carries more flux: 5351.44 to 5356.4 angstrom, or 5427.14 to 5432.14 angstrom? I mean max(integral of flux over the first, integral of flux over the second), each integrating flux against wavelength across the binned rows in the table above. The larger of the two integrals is 45.2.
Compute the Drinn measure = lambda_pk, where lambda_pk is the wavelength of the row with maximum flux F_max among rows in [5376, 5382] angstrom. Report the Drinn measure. 5381.72 angstrom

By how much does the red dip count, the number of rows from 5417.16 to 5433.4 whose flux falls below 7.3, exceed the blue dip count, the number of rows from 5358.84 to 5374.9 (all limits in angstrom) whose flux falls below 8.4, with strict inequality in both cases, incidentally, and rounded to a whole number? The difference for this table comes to -7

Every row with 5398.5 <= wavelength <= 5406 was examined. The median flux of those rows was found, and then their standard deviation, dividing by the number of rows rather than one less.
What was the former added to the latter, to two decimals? 8.77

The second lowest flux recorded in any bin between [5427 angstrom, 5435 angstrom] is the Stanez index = 7.808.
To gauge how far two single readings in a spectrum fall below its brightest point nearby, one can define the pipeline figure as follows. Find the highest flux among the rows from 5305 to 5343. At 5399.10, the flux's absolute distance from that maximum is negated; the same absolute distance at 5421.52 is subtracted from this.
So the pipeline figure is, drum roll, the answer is -3.1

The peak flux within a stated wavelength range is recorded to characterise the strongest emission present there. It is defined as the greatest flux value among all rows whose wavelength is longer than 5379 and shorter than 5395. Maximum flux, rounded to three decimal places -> 9.520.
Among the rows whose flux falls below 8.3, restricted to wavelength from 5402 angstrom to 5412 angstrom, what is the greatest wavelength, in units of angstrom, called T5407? 5411.55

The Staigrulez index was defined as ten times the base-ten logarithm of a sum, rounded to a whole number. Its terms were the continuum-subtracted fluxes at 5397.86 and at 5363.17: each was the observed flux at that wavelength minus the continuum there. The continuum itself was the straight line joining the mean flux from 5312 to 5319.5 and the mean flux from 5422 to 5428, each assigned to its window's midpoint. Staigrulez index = 5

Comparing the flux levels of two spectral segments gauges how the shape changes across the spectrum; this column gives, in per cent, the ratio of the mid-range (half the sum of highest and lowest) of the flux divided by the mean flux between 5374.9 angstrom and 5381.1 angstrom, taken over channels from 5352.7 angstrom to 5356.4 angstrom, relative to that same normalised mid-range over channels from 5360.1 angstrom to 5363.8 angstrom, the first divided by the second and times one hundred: 93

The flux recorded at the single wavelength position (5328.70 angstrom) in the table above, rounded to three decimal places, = 8.062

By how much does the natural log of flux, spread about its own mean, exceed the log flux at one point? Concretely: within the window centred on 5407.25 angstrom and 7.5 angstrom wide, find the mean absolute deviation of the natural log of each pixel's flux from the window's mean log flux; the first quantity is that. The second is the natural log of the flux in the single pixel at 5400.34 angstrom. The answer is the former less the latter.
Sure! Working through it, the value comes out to -2.10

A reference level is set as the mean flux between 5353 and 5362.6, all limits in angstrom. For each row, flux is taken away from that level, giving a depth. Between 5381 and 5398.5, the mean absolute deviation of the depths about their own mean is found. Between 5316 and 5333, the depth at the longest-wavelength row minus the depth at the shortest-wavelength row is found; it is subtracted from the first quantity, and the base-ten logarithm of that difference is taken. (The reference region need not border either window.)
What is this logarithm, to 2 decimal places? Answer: 0.14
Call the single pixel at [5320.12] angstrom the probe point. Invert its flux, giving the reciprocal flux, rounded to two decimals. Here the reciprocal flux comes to 0.12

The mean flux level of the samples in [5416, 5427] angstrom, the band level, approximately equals 8.11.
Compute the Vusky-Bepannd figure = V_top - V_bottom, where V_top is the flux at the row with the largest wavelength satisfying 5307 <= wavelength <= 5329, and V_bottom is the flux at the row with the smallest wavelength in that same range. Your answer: -2.0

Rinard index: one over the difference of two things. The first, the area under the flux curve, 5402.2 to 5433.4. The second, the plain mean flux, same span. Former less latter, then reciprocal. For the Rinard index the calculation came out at 0.0041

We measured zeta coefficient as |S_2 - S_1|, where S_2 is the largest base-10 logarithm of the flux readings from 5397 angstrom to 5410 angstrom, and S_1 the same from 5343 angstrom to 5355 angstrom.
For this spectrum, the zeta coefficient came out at 0.096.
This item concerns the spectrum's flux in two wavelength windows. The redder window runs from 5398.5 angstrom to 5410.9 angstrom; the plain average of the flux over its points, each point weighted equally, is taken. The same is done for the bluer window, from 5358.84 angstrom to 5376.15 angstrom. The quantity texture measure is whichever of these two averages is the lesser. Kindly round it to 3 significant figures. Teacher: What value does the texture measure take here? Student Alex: 7.59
